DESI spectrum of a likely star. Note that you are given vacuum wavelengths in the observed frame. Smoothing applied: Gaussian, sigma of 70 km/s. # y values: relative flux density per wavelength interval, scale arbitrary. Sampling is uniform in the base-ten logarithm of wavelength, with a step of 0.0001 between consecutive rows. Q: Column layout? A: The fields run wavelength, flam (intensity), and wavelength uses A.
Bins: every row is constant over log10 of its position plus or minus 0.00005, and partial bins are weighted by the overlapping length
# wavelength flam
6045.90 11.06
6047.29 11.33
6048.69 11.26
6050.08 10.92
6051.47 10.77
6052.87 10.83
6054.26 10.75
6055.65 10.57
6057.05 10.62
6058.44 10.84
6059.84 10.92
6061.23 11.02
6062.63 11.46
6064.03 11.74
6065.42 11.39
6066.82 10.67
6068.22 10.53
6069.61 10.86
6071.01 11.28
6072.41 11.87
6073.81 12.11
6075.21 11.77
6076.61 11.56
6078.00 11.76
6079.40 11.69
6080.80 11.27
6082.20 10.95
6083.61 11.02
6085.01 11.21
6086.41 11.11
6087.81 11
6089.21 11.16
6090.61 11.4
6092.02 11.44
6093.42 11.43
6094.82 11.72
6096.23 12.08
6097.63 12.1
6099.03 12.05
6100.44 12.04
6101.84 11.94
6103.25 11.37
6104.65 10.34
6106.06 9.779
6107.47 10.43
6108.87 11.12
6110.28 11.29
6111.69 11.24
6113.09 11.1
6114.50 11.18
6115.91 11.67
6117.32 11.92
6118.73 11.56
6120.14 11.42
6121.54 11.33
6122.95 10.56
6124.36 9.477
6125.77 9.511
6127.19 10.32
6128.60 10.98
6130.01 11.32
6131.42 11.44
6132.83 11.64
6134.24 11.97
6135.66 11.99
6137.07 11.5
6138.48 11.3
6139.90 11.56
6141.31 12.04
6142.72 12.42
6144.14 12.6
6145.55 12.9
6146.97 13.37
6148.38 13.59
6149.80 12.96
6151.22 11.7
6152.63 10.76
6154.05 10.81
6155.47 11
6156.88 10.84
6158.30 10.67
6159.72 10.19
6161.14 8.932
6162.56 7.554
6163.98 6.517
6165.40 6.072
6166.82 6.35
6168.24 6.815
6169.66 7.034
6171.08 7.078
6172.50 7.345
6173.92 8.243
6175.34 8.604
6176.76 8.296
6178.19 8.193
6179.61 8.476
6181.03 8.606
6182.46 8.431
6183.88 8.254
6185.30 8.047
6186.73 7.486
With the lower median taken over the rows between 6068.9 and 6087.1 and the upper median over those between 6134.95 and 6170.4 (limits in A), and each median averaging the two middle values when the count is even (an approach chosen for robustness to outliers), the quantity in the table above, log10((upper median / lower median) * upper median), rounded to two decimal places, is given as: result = 1.03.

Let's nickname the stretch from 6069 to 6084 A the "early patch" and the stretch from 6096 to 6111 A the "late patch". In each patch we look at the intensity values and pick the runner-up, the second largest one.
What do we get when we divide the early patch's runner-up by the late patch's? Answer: 0.98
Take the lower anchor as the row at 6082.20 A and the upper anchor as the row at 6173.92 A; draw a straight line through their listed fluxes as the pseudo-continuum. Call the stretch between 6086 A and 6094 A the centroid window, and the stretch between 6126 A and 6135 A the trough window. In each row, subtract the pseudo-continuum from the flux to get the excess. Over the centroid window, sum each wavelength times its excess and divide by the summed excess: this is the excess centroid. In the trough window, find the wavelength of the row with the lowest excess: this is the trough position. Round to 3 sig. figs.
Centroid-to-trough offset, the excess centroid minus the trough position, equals -36.3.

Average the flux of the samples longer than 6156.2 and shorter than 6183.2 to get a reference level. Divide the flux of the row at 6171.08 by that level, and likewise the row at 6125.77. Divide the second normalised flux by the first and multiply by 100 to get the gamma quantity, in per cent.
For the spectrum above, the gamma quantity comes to 134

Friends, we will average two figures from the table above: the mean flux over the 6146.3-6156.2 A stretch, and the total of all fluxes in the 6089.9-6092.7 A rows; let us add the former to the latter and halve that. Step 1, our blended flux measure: 17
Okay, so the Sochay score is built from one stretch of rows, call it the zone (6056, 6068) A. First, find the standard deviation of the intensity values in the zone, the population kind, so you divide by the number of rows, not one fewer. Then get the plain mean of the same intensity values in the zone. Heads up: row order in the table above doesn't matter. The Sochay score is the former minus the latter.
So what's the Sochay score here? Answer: -10.7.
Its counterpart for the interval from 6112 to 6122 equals -11.2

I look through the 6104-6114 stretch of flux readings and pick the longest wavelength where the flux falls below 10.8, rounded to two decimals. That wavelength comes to 6107.47 A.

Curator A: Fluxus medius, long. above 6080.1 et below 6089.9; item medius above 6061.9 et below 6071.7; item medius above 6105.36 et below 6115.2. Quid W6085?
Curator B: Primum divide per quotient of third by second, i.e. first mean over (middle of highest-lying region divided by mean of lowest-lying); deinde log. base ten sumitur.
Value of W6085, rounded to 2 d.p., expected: 1.06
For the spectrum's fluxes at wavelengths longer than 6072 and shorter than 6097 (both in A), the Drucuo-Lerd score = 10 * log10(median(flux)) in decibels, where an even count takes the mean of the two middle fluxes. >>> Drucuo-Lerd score 10.6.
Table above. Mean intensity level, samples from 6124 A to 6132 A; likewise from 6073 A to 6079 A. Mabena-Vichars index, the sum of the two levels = 22.3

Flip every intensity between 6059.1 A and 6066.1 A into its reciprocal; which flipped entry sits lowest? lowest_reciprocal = 0.085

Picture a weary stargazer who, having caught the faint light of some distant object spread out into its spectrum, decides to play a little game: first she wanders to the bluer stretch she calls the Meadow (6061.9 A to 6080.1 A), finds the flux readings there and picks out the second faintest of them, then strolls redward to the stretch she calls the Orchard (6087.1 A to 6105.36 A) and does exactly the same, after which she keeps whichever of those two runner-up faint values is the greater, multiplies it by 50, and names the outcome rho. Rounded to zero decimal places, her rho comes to 550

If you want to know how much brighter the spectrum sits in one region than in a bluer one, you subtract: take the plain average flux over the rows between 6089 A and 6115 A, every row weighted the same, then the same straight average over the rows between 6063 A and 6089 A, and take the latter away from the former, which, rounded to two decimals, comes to 0.01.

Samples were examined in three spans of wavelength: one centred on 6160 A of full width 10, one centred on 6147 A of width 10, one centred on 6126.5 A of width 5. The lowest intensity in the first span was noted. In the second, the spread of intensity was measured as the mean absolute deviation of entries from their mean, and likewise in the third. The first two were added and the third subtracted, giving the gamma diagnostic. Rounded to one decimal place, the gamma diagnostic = 6.4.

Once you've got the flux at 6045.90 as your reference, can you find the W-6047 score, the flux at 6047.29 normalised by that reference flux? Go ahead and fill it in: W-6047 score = 1.02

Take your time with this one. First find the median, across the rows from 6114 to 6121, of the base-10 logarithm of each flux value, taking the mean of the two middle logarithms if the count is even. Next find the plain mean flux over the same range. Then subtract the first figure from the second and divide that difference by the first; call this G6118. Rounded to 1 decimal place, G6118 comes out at 9.9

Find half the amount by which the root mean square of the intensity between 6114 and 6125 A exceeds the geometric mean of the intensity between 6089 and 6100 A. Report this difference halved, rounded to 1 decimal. -0.3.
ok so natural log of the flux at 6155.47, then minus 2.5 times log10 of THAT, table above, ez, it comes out -0.950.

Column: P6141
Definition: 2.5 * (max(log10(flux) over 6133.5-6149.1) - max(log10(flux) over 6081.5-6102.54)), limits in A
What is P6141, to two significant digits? 0.13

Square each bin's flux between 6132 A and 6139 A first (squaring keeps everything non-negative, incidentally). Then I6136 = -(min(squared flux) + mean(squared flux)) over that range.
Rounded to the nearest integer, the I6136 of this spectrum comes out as -264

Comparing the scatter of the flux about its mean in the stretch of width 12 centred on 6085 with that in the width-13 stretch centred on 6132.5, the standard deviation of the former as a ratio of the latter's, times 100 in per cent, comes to 45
